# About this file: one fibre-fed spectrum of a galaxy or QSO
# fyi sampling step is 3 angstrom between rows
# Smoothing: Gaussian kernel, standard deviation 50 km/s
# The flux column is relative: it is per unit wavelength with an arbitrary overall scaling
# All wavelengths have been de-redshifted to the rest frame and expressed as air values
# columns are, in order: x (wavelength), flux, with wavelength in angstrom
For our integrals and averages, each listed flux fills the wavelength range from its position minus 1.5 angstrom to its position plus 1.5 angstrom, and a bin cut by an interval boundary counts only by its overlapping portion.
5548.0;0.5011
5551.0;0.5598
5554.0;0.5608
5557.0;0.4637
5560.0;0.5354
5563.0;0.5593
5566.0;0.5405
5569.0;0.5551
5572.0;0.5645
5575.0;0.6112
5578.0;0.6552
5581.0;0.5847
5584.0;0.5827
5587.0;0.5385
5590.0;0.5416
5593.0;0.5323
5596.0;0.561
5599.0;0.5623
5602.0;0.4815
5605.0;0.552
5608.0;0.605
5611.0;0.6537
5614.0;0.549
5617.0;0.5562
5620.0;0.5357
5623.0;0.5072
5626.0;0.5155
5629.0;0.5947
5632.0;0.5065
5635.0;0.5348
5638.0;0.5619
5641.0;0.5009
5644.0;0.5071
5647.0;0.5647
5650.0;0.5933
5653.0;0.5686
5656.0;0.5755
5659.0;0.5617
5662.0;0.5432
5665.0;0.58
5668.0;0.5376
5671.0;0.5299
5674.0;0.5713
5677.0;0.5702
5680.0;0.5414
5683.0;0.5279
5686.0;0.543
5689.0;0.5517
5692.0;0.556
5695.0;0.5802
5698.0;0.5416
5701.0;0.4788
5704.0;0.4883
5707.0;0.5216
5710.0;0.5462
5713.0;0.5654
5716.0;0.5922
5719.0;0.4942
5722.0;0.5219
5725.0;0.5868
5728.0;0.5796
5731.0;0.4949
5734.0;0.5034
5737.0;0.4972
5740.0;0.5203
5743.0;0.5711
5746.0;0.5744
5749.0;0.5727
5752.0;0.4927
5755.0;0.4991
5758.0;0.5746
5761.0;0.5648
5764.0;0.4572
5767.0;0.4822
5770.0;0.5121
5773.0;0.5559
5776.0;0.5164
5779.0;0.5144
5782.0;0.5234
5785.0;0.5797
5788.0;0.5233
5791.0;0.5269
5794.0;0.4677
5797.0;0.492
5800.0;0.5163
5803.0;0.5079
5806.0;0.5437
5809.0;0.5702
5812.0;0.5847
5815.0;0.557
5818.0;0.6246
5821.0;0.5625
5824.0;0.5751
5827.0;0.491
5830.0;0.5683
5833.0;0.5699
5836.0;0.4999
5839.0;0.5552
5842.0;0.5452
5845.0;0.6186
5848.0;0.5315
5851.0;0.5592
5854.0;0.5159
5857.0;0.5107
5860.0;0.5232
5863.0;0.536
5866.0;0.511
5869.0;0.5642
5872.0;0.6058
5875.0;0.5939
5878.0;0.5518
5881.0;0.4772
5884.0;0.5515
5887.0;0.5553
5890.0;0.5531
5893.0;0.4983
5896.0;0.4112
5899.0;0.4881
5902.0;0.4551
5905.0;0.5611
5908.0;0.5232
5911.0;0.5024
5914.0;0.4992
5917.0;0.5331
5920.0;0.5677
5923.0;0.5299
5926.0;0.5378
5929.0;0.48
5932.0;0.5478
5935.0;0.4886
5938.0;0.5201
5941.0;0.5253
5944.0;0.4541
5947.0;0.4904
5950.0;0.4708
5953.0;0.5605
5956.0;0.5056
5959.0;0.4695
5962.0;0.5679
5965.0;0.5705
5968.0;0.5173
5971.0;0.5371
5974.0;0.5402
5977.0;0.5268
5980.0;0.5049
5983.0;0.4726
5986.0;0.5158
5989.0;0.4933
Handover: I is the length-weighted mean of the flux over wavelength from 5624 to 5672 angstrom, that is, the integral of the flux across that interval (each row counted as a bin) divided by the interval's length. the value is 0.548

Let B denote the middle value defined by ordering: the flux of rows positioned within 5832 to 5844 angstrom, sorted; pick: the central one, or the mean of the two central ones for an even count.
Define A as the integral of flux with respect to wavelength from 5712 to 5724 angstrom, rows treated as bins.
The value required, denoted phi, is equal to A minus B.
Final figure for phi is 6.0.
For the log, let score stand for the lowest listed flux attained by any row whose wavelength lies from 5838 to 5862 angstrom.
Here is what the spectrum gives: 0.5107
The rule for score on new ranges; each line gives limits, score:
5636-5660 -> 0.5009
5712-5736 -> 0.4942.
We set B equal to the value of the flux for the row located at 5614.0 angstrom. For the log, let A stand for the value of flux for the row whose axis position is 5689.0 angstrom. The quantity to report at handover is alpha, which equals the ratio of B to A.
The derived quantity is 1.00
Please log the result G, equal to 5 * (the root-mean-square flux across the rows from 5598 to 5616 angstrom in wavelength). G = 2.85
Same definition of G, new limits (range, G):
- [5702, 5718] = 2.72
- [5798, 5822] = 2.80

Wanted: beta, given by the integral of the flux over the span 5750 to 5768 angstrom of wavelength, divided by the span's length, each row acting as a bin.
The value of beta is 0.514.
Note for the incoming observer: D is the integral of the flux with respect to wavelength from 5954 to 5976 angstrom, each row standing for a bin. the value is 12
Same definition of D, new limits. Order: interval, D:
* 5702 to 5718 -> 9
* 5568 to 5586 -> 11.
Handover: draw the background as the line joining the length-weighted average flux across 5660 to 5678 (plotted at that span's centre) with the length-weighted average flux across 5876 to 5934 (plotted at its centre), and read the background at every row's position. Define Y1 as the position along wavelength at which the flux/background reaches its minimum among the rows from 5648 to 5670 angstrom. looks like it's 5668.0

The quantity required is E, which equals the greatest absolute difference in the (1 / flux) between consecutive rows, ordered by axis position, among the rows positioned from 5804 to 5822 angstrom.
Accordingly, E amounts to 0.19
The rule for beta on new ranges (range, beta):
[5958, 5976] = 0.535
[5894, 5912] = 0.490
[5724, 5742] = 0.530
